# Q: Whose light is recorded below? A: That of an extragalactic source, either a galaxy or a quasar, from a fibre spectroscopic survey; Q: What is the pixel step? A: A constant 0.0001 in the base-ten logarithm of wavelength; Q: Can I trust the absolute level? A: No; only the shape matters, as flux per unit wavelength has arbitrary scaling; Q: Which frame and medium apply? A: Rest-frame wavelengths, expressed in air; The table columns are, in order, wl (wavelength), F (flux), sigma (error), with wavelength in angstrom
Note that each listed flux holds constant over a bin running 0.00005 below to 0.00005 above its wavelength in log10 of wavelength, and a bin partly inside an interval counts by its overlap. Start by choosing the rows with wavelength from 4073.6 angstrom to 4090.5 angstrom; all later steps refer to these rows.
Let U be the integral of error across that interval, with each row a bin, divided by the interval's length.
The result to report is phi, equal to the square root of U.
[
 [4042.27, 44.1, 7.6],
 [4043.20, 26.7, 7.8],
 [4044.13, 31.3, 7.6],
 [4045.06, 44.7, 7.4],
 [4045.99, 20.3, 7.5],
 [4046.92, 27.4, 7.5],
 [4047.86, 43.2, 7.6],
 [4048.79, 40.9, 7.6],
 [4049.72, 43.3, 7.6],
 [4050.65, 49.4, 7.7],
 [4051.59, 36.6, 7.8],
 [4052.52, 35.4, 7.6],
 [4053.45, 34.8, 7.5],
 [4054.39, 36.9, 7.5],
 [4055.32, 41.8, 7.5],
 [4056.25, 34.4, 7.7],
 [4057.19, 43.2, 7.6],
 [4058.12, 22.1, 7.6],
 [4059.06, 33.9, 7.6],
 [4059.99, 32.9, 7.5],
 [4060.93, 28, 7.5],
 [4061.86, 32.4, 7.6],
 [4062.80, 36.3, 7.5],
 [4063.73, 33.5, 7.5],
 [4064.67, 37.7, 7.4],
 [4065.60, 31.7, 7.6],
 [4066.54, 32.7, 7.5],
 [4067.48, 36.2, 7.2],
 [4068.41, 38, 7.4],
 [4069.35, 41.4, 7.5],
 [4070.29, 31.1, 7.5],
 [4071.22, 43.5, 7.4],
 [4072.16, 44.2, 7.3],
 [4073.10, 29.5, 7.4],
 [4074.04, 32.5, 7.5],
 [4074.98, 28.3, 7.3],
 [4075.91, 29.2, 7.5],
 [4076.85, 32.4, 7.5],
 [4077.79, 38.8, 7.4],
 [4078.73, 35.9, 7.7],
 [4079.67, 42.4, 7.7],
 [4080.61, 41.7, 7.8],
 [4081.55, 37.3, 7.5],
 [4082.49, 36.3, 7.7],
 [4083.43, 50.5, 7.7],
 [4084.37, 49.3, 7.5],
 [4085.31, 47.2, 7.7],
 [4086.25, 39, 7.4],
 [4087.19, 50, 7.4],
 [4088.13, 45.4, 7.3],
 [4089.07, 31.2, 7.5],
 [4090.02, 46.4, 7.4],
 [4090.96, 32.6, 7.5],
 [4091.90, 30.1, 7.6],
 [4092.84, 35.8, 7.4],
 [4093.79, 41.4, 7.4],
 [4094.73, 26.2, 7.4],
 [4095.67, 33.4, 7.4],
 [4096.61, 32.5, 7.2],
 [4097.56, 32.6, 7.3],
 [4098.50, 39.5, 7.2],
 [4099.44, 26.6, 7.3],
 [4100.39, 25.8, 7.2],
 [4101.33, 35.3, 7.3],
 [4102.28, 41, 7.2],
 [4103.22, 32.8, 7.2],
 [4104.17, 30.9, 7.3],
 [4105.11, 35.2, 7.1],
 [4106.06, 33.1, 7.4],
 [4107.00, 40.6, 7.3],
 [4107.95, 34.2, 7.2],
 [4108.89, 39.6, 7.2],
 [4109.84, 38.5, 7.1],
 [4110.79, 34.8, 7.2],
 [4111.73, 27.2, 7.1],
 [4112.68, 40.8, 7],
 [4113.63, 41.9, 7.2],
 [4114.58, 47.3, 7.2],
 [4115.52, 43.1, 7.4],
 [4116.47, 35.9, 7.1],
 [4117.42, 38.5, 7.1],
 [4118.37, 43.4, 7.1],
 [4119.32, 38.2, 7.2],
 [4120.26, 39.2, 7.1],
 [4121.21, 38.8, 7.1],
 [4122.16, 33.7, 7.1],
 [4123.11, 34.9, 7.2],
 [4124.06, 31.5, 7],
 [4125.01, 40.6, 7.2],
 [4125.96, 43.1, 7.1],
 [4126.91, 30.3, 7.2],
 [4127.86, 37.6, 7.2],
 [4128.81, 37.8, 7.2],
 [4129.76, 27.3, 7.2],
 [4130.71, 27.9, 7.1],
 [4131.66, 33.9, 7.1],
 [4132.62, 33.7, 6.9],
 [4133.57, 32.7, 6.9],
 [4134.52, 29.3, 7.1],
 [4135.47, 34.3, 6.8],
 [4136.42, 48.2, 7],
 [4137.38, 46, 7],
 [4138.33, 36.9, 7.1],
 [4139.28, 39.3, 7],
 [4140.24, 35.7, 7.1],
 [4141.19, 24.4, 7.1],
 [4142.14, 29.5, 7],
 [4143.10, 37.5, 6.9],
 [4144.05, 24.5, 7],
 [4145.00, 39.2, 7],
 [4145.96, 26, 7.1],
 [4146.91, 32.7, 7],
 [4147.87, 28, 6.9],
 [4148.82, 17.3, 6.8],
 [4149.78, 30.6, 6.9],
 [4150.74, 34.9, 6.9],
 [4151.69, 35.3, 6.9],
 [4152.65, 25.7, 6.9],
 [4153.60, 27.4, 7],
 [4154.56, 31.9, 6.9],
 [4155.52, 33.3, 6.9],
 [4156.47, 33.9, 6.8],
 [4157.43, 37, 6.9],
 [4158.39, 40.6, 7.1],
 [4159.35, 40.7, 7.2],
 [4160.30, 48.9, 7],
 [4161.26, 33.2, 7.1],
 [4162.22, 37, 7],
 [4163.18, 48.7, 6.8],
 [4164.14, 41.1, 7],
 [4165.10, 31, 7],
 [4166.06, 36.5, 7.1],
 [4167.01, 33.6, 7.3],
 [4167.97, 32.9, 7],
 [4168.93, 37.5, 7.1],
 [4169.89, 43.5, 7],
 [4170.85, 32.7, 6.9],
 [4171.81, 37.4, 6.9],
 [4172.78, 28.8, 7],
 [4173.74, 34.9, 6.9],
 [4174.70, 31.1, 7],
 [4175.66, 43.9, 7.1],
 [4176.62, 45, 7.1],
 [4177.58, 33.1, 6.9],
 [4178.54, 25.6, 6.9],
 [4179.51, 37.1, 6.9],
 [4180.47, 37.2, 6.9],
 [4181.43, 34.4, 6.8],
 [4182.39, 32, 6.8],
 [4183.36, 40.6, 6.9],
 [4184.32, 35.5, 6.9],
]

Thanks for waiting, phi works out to 2.74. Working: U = 7.53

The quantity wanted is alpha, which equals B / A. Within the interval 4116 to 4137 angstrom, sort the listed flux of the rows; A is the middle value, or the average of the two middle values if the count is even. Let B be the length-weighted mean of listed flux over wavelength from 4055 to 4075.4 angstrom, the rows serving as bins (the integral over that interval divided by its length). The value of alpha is 0.982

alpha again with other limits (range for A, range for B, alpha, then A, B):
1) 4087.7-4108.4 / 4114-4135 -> 1.093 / 33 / 36.3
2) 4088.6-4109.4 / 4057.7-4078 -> 1.019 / 33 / 33.9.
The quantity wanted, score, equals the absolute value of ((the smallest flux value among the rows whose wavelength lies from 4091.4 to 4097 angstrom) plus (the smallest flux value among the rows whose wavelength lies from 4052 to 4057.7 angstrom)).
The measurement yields 60.6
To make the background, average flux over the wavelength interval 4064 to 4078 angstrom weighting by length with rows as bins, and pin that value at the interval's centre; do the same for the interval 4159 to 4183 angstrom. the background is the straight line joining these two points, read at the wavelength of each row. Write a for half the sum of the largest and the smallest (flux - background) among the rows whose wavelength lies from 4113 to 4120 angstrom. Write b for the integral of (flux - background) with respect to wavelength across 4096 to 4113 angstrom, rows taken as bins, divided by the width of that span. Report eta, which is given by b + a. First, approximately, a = 5.8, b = -1.2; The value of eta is 5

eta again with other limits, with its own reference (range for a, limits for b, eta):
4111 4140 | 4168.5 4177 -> 2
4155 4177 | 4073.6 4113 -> 3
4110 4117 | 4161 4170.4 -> 2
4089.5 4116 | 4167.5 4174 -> 0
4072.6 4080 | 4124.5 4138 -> 0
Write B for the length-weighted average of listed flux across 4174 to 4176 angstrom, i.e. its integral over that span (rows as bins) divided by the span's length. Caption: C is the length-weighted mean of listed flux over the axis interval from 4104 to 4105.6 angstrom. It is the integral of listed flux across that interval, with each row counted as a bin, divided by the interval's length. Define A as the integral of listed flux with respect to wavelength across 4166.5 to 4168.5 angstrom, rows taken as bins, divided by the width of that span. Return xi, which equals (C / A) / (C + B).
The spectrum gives 0.0142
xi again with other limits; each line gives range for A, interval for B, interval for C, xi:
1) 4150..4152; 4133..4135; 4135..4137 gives 0.0165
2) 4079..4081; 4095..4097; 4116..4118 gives 0.0129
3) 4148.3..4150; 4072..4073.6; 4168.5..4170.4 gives 0.0232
